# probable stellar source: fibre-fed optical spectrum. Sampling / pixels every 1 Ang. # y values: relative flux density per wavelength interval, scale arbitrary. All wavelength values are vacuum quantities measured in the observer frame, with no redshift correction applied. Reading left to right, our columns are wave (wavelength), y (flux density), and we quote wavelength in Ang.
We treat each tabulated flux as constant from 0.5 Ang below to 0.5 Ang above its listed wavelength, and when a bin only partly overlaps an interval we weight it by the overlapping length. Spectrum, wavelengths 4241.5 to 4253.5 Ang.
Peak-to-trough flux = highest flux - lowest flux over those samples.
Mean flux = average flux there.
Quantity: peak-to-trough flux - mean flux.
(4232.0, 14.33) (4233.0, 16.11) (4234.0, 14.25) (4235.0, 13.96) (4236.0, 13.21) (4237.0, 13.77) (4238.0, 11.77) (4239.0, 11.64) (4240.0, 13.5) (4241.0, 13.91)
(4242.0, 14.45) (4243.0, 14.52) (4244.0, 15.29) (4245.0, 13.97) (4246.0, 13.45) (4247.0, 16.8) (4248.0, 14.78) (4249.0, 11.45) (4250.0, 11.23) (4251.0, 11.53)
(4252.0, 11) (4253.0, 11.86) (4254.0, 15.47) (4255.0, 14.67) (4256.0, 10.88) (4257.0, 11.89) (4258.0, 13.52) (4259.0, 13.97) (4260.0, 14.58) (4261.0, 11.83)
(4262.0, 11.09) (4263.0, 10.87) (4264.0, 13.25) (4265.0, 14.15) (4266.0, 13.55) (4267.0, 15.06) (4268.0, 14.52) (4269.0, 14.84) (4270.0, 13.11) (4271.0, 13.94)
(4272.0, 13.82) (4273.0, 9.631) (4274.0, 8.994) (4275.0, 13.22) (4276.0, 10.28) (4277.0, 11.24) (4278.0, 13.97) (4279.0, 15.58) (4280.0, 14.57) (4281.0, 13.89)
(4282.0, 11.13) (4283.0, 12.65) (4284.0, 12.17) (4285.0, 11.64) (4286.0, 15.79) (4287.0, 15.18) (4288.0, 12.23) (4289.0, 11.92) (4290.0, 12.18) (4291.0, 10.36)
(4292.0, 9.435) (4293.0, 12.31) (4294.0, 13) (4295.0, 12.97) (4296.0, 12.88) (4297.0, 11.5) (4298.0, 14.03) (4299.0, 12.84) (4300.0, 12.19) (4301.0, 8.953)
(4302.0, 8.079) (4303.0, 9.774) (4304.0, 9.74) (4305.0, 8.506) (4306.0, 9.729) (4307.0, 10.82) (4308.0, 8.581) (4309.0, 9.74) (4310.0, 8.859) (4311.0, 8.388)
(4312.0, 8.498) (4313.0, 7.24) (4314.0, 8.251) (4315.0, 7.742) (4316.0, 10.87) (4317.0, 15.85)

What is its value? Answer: -7.6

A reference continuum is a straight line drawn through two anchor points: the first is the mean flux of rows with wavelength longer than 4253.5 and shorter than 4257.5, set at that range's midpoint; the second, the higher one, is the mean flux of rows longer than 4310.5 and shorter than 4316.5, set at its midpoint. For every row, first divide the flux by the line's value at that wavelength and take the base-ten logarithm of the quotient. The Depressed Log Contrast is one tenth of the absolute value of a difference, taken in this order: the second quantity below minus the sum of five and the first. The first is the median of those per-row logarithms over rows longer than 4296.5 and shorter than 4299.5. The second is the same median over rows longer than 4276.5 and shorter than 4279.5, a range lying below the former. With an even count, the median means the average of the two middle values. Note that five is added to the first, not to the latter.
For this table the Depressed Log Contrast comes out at 0.503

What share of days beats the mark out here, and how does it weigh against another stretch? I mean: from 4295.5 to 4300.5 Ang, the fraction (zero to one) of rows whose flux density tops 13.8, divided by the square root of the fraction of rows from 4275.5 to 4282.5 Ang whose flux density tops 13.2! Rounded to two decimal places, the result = 0.26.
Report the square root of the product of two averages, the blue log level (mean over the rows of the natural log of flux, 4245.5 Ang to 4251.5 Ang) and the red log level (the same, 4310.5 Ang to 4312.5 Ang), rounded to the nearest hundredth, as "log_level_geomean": 2.34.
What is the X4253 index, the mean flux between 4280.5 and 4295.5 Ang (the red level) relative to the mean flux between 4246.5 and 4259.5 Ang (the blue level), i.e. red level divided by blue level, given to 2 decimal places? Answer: 0.96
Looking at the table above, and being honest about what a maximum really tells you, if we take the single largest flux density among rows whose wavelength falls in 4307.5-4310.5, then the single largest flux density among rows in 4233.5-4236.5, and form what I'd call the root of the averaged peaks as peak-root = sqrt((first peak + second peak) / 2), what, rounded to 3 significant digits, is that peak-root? 3.46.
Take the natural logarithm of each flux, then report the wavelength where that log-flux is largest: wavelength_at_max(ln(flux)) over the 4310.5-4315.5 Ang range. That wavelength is 4312.0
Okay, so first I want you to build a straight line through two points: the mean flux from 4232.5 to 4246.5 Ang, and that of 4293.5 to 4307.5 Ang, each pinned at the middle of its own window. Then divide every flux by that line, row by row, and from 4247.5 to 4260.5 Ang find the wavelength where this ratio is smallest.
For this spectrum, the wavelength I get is 4252.0 Ang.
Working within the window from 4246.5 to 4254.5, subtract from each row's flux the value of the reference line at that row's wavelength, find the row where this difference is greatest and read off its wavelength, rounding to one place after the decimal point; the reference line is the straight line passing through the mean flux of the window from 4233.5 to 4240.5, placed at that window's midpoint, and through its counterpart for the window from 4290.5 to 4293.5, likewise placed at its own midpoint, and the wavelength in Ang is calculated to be 4247.0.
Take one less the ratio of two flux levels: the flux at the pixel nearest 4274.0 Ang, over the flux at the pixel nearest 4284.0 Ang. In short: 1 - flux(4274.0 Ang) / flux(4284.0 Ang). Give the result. 0.26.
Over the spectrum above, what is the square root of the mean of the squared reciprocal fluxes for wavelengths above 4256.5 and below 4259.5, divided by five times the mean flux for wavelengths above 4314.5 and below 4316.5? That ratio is 0.0016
